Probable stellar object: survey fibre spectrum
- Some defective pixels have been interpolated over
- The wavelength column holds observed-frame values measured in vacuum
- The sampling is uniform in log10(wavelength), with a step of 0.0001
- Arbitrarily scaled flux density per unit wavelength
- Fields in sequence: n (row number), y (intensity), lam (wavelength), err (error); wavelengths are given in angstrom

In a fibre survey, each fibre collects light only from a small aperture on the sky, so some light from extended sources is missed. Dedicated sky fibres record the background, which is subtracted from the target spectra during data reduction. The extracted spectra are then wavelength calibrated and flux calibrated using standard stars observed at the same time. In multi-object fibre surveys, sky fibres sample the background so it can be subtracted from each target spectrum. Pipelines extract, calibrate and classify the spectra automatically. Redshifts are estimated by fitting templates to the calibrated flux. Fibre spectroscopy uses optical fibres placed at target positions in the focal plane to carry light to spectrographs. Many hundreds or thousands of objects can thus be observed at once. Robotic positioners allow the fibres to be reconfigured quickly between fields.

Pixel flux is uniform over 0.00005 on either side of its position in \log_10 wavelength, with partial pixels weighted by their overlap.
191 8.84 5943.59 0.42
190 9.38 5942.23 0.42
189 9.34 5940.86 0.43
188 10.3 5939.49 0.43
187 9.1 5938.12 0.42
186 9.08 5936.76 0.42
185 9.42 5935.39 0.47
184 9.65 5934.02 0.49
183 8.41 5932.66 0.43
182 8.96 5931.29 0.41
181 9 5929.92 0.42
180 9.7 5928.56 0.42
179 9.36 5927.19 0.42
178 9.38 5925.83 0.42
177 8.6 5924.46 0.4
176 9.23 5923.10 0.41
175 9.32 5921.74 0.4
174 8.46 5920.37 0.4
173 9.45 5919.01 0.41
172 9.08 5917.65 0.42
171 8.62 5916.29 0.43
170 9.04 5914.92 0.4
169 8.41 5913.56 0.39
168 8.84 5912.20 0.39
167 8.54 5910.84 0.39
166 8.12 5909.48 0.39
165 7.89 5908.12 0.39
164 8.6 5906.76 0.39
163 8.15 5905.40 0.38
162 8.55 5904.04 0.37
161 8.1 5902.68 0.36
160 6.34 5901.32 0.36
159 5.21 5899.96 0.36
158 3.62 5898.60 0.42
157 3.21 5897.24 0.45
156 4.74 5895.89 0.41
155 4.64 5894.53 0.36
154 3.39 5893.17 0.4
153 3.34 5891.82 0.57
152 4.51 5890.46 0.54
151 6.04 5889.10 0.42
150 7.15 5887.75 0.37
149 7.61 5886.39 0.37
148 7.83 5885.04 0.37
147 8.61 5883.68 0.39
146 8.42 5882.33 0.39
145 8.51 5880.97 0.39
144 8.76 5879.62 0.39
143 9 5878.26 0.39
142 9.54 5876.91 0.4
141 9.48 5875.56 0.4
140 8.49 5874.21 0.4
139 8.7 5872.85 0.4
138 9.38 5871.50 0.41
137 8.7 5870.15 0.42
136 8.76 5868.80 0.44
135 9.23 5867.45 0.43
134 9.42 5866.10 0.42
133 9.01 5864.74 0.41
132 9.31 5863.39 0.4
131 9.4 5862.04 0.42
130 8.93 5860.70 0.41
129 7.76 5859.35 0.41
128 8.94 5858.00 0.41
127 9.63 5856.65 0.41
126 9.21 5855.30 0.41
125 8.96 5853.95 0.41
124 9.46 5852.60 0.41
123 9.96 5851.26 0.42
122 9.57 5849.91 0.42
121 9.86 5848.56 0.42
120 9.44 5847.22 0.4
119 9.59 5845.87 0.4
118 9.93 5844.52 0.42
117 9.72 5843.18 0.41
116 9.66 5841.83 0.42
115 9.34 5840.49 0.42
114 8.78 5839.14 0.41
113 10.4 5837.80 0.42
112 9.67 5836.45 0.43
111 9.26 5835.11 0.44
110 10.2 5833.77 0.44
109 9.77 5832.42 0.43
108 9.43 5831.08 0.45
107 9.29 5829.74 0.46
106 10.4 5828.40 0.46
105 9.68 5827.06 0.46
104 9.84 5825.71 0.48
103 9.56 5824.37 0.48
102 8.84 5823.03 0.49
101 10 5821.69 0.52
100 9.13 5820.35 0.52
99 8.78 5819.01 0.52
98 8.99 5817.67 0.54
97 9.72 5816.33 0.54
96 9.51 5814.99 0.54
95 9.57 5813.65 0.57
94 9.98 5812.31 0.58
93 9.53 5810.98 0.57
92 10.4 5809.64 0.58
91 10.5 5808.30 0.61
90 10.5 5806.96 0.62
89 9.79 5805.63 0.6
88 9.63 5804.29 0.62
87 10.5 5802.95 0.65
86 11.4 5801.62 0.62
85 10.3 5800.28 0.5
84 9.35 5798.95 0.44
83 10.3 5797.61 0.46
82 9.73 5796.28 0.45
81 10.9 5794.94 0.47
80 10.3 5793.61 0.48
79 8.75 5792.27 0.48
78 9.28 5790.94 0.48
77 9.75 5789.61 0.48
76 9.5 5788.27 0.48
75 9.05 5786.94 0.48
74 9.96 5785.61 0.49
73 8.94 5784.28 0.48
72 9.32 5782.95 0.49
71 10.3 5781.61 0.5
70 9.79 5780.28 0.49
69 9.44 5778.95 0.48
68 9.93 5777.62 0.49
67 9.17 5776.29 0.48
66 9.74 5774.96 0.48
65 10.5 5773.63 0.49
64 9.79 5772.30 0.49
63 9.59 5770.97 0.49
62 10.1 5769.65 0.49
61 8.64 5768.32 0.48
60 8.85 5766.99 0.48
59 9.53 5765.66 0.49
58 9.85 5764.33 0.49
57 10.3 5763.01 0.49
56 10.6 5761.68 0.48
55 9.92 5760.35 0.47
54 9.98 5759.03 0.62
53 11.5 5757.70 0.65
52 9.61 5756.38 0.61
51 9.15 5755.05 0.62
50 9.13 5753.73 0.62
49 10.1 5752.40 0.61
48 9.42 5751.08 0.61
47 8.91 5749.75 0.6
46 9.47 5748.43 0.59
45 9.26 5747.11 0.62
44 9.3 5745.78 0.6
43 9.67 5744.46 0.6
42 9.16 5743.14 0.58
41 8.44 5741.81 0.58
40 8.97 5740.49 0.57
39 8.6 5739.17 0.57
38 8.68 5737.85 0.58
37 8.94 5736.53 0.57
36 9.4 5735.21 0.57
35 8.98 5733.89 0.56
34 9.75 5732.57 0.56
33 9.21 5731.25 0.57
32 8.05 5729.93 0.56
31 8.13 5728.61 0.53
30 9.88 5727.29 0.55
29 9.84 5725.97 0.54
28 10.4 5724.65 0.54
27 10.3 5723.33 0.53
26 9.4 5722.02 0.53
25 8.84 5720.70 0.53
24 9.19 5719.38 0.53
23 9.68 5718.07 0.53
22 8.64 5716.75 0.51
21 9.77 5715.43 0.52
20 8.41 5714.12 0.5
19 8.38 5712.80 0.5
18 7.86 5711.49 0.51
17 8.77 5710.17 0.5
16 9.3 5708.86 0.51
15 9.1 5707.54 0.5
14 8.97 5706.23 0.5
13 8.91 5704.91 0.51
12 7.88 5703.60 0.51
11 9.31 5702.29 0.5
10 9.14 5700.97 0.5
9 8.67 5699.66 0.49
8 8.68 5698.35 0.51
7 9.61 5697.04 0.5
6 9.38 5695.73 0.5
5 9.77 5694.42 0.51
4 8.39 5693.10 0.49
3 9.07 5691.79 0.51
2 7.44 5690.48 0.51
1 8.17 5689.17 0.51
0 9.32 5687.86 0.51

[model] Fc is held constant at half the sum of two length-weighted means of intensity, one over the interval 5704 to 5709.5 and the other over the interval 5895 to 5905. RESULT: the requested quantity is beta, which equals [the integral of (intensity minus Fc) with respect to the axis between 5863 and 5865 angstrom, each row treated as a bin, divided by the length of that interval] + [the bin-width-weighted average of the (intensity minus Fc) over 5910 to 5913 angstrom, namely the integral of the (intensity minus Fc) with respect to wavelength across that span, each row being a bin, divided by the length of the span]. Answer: 3.1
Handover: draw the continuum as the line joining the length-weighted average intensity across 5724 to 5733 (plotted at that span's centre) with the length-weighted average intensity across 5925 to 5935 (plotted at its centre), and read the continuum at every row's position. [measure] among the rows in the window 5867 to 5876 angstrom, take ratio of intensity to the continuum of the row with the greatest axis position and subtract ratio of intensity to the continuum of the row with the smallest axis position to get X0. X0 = 0.03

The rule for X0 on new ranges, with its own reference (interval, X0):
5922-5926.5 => 0.02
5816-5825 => -0.02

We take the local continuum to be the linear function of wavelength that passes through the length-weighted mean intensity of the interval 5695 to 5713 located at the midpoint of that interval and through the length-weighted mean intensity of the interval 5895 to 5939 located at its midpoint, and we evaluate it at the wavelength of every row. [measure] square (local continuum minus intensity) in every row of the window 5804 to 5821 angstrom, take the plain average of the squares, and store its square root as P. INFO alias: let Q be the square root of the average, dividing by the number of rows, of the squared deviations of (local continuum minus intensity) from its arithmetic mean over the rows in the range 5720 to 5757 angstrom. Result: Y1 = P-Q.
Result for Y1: 0.7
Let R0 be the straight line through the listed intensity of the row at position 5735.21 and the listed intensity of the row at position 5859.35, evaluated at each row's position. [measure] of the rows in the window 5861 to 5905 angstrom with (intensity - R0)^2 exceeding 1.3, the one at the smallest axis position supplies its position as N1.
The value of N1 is 5862.04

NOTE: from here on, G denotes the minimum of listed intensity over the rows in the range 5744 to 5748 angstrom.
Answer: 9.26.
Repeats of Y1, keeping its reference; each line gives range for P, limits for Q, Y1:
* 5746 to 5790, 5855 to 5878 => 0.7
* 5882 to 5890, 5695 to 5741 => 0.5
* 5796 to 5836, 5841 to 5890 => 0.6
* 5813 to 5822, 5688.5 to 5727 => 0.3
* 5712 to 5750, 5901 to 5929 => 0.0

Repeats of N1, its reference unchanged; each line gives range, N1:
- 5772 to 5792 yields 5773.63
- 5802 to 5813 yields 5802.95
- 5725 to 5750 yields 5728.61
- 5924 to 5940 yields 5924.46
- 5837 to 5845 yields 5837.80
